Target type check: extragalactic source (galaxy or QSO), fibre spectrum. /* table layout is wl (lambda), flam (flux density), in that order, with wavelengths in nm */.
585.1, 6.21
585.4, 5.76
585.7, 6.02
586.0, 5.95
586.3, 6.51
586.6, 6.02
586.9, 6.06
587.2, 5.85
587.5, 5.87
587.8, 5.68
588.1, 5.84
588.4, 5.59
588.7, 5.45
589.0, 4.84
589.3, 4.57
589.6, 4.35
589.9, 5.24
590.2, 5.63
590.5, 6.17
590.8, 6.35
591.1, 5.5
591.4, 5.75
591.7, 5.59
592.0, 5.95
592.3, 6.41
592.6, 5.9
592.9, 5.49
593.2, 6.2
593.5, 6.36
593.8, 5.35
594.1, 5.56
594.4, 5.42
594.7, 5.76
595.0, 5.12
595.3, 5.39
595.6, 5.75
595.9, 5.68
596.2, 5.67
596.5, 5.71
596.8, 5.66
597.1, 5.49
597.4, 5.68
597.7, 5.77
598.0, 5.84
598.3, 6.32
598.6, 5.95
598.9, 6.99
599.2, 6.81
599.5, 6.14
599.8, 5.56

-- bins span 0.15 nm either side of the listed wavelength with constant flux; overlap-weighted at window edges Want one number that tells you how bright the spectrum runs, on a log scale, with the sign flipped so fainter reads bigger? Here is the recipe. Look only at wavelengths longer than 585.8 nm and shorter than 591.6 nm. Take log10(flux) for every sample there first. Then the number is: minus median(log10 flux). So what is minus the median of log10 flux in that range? -0.760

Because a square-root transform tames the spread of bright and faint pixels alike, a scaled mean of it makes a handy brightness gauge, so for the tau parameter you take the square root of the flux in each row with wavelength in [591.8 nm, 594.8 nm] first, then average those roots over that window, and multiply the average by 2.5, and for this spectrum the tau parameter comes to 6.04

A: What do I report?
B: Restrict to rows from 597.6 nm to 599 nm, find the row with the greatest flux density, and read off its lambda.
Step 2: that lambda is 598.9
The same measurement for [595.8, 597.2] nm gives 596.5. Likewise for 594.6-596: 594.7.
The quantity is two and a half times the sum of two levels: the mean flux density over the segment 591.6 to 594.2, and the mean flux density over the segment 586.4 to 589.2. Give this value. 28.9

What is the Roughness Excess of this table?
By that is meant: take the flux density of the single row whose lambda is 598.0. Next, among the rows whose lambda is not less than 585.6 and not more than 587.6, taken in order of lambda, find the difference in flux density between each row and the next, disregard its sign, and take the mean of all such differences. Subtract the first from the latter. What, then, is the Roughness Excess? -5.6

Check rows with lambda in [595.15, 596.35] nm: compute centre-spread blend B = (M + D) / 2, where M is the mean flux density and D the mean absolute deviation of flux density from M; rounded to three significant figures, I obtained 2.87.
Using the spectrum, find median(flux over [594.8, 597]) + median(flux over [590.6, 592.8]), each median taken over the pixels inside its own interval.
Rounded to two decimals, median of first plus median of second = 11.57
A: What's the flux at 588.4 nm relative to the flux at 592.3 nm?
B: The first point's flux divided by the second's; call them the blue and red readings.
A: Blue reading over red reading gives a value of 0.87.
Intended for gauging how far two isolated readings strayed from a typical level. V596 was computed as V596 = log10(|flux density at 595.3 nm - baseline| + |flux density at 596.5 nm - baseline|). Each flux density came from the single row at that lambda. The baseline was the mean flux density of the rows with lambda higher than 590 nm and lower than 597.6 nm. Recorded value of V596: -0.42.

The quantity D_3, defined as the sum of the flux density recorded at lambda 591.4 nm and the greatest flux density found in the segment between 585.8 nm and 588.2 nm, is 12.3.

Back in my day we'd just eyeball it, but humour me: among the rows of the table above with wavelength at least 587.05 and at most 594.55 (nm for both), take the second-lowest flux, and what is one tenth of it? 0.457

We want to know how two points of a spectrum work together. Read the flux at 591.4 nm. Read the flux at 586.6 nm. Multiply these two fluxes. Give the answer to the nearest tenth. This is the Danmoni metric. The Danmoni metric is 34.6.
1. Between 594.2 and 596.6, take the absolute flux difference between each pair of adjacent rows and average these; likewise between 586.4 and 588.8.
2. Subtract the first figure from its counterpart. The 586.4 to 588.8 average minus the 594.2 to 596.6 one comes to -0.10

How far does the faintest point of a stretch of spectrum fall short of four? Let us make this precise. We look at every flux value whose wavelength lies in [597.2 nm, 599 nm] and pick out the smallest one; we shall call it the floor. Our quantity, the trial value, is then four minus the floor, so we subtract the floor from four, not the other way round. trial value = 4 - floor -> -1.7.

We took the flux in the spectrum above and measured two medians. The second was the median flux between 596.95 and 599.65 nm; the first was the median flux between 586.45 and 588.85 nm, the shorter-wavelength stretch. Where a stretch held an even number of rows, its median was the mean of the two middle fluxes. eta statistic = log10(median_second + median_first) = 1.072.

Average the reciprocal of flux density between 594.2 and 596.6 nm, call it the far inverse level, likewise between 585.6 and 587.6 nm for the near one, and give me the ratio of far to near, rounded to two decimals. 1.09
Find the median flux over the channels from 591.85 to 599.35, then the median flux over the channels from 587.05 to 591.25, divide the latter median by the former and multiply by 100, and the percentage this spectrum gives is 98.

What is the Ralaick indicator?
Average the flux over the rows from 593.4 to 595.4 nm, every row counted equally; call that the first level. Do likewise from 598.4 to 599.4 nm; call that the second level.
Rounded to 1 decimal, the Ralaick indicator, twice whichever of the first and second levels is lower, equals 11.1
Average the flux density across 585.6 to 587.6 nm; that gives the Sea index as 6.04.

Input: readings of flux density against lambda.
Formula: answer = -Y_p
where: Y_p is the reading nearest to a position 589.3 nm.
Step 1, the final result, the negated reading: -4.57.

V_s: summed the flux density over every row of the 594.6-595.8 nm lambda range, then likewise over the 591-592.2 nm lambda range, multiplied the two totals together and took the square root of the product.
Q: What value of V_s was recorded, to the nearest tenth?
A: 22.4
